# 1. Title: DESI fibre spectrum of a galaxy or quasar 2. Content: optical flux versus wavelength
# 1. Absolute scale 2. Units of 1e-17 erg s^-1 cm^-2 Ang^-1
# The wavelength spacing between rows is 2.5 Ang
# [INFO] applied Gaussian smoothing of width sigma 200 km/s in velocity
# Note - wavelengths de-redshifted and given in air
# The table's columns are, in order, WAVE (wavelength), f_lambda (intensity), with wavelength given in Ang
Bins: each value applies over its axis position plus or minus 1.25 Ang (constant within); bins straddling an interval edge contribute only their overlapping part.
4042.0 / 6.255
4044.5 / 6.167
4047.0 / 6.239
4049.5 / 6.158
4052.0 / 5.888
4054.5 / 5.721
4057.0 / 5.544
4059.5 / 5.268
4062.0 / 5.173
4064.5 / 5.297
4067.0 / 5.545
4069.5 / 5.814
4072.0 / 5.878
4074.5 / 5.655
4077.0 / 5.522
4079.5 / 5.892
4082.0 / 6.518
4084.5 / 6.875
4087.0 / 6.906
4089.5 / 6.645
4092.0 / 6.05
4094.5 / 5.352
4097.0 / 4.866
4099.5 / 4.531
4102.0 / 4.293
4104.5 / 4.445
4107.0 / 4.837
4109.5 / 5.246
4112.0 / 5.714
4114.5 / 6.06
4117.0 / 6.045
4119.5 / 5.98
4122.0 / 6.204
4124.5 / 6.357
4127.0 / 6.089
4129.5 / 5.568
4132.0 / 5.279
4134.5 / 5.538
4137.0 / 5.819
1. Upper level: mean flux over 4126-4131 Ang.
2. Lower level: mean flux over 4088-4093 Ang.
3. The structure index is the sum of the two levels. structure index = 12.2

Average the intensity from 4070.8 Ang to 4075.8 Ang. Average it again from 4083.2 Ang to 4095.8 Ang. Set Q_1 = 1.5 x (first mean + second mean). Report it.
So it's 18.2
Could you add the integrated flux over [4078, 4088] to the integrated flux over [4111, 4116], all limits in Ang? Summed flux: 95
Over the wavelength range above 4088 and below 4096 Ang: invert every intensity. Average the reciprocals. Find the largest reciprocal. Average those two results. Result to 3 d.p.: 0.177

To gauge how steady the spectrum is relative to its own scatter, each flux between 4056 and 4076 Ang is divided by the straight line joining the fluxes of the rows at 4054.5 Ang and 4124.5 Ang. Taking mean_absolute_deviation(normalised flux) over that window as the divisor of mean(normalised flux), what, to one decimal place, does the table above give 30.2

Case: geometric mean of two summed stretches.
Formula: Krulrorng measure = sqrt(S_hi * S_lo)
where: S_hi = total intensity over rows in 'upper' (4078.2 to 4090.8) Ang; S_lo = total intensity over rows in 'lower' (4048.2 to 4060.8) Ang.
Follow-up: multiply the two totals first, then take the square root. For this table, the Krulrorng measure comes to 31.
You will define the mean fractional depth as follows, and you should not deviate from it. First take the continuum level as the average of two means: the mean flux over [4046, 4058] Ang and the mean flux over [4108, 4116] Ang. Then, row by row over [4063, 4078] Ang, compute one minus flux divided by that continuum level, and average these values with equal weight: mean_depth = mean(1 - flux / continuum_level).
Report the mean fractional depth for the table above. 0.03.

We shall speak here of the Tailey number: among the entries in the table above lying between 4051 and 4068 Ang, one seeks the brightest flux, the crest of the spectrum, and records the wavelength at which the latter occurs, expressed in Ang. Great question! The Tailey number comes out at 4052.0 Ang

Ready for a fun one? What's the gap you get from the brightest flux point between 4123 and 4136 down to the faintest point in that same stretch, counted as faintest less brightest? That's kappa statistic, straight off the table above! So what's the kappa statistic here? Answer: -1.1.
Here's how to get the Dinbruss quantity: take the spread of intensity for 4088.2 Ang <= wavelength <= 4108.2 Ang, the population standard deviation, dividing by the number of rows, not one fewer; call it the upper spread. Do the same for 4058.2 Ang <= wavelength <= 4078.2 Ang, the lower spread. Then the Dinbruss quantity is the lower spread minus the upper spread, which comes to -0.54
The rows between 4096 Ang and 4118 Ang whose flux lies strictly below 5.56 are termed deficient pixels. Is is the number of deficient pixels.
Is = 6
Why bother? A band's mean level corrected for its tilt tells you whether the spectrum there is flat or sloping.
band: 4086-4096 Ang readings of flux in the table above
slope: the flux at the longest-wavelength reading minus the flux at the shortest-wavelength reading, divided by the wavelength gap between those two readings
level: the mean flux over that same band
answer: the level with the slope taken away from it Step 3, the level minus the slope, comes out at 6.4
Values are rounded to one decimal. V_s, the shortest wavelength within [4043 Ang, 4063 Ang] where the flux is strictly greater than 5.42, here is 4044.5 Ang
